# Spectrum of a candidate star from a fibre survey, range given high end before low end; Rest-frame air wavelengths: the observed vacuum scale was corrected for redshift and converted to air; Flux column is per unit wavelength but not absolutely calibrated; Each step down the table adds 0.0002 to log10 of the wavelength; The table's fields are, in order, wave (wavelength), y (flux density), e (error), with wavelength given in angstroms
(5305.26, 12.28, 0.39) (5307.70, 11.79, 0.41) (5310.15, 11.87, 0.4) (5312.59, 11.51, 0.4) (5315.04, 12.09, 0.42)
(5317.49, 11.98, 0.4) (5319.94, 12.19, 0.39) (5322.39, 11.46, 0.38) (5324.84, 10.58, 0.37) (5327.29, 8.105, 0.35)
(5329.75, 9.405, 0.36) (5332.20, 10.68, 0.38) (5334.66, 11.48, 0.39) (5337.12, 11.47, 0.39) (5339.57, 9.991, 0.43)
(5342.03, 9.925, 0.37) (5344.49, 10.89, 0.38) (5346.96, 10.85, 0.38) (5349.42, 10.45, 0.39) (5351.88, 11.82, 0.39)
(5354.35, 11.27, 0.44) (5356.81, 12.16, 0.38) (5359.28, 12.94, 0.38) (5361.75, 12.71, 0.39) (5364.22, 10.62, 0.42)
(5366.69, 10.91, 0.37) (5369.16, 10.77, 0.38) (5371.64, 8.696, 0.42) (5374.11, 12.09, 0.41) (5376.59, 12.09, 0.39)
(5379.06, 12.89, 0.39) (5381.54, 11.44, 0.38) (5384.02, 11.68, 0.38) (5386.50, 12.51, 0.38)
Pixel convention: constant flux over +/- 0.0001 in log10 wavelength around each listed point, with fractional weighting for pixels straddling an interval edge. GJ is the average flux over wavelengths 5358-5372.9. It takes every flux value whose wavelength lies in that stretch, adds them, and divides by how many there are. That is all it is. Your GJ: 11.1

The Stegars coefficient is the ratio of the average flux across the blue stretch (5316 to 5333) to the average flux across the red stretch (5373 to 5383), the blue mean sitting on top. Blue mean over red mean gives 0.88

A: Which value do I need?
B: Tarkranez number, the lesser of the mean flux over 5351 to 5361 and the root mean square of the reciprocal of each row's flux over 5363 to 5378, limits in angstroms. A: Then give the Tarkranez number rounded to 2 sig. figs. 0.094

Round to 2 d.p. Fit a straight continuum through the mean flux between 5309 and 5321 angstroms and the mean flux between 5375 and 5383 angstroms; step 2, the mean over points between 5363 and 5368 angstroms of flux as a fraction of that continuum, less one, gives -0.11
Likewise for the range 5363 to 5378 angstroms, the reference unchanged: -0.10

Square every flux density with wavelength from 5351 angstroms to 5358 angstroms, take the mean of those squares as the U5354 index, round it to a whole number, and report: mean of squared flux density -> 138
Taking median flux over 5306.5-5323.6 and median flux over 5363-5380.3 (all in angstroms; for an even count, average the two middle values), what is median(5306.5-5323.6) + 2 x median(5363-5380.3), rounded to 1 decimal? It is 33.7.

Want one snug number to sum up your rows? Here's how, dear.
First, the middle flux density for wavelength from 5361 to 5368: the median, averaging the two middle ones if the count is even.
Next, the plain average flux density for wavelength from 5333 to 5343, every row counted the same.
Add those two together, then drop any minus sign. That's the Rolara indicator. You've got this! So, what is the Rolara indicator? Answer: 21.6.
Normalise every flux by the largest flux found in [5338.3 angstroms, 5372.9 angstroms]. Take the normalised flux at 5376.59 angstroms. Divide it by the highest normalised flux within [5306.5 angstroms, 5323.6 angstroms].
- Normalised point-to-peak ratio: 0.99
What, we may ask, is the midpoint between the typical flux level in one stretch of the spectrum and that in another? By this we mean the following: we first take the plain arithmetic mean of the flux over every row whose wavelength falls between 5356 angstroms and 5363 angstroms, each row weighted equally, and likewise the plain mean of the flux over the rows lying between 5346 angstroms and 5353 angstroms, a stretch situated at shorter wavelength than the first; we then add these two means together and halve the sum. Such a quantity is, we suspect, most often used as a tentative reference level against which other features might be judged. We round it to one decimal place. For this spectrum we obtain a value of 11.8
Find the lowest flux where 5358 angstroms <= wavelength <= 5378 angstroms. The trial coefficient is 8.696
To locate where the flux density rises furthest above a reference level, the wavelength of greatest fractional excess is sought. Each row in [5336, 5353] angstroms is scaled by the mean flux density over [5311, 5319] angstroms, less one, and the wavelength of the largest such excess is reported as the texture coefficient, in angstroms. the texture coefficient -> 5351.88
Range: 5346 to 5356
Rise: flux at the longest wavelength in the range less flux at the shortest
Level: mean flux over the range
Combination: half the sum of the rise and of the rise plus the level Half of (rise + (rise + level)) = 6.0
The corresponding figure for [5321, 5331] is 2.9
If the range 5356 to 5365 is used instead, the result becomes 4.5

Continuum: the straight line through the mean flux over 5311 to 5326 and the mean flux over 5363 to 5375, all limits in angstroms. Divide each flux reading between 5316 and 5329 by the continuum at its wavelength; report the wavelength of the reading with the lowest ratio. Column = 5327.29 angstroms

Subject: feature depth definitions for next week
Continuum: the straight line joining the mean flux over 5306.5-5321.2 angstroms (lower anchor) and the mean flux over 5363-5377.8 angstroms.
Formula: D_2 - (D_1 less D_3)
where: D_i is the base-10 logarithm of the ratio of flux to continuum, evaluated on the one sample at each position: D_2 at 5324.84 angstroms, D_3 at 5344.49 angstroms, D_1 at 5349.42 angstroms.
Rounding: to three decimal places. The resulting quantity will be -0.029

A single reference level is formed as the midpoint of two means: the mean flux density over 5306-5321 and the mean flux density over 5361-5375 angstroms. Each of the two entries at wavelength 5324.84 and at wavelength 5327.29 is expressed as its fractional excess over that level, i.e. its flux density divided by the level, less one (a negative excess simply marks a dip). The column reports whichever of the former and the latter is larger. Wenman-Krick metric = -0.07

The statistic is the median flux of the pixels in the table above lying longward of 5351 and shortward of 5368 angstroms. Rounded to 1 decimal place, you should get 11.8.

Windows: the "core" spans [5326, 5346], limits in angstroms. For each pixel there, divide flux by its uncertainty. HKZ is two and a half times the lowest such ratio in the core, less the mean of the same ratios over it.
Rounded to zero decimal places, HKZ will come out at 31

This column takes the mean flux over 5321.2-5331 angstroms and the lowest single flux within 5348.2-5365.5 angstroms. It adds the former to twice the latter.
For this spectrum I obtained 30.8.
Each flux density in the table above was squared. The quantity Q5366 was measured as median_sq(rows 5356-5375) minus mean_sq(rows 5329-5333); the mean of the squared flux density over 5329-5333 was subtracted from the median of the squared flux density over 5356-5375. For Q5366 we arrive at 31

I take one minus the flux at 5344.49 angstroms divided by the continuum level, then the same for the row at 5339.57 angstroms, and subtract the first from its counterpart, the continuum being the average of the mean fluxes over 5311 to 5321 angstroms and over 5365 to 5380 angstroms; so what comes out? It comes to 0.078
